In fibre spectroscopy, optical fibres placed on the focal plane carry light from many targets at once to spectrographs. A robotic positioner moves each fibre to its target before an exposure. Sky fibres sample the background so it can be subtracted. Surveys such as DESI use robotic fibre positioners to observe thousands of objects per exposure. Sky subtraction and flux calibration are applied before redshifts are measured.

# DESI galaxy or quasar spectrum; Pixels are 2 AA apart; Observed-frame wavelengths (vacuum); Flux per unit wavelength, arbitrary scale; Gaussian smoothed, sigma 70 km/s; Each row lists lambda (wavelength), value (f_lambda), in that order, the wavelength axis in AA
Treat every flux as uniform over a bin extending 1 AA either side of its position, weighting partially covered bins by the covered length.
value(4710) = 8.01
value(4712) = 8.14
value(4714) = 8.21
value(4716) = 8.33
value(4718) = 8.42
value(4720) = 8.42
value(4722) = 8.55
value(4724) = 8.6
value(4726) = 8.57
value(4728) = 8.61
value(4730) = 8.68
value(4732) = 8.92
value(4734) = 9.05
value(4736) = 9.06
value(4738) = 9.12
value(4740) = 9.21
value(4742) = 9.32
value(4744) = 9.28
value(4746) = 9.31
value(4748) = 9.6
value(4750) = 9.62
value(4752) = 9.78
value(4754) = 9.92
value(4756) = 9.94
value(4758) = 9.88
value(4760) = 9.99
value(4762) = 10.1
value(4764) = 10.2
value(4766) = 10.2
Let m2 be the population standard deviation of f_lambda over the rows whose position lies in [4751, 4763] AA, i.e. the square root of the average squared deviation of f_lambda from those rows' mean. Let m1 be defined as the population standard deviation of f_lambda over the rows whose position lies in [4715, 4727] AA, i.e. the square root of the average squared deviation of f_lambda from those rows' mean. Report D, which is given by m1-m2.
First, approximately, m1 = 0.10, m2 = 0.098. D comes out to 0.00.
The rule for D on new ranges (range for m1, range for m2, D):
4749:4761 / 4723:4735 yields -0.06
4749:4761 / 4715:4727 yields 0.03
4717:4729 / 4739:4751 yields -0.08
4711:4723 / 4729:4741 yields -0.03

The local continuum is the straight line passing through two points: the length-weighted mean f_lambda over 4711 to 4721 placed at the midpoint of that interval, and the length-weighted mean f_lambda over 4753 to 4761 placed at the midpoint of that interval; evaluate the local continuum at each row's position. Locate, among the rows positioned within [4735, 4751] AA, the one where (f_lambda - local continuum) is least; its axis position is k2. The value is 4746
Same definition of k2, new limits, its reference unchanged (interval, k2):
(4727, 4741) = 4730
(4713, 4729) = 4728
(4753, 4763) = 4758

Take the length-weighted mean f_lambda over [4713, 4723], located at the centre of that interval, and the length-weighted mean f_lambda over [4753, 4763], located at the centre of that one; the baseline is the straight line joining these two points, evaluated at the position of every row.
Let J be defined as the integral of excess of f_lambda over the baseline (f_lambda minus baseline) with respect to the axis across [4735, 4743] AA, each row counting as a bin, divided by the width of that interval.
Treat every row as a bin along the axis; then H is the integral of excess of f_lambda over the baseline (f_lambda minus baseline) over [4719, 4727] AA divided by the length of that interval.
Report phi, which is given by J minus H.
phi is 0.01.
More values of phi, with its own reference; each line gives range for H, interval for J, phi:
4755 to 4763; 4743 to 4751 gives -0.05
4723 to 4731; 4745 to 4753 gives 0.09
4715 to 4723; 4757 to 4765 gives -0.05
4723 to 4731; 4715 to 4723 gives 0.13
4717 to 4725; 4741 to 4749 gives -0.07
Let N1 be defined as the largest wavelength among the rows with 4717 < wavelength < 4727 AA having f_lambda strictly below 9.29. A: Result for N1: 4726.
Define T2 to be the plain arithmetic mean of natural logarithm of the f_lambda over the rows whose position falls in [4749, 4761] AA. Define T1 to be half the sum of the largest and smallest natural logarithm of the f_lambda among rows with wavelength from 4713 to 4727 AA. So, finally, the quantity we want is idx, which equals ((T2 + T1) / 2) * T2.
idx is 5.05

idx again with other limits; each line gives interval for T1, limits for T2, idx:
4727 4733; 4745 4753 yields 5.00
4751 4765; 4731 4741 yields 4.97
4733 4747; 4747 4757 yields 5.13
